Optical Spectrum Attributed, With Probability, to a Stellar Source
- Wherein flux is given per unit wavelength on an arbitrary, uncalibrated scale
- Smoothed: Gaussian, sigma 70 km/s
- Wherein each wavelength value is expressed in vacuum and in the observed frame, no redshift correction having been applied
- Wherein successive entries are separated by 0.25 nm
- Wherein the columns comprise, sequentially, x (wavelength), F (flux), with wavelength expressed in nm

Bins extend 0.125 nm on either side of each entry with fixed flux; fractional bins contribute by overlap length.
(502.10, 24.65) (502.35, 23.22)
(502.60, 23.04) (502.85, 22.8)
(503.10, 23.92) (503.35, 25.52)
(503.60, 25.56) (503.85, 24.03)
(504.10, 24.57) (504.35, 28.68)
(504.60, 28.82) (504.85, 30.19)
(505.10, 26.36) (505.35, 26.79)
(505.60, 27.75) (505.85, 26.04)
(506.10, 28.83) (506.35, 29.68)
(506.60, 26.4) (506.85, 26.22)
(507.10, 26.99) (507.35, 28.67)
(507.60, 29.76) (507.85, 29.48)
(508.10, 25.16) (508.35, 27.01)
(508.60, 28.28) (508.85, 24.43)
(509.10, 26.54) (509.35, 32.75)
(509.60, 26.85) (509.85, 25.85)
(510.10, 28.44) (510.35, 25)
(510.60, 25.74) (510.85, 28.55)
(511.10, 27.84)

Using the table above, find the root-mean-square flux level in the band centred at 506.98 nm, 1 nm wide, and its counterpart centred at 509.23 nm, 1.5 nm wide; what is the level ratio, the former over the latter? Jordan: 0.98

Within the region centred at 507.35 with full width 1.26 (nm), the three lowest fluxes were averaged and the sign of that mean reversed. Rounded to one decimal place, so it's -27.3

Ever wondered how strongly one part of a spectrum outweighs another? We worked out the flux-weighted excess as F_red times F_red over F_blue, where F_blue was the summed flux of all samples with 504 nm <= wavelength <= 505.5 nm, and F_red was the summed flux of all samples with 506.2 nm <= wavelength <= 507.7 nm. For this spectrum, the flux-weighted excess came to 170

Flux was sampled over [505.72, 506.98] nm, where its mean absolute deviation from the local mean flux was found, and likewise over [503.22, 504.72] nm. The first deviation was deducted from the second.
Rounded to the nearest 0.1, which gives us 0.2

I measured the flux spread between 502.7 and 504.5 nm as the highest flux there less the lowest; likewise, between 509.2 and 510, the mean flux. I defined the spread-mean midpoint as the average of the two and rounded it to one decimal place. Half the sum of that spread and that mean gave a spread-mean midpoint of 17.2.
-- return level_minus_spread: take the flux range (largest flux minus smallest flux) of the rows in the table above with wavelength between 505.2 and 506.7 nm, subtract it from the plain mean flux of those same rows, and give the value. 23.9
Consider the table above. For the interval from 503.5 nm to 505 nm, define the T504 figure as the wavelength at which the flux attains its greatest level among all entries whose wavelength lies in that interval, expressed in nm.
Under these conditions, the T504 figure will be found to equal 504.85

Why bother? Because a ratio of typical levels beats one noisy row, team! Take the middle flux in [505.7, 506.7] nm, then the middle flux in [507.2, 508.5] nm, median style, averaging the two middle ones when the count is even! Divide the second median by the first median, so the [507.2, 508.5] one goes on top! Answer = 1.04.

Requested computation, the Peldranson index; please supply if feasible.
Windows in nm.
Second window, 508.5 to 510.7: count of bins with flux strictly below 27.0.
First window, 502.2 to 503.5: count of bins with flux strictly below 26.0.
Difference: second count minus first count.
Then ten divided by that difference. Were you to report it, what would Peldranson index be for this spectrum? 10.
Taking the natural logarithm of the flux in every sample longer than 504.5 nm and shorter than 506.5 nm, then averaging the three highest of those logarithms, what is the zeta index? 3.39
